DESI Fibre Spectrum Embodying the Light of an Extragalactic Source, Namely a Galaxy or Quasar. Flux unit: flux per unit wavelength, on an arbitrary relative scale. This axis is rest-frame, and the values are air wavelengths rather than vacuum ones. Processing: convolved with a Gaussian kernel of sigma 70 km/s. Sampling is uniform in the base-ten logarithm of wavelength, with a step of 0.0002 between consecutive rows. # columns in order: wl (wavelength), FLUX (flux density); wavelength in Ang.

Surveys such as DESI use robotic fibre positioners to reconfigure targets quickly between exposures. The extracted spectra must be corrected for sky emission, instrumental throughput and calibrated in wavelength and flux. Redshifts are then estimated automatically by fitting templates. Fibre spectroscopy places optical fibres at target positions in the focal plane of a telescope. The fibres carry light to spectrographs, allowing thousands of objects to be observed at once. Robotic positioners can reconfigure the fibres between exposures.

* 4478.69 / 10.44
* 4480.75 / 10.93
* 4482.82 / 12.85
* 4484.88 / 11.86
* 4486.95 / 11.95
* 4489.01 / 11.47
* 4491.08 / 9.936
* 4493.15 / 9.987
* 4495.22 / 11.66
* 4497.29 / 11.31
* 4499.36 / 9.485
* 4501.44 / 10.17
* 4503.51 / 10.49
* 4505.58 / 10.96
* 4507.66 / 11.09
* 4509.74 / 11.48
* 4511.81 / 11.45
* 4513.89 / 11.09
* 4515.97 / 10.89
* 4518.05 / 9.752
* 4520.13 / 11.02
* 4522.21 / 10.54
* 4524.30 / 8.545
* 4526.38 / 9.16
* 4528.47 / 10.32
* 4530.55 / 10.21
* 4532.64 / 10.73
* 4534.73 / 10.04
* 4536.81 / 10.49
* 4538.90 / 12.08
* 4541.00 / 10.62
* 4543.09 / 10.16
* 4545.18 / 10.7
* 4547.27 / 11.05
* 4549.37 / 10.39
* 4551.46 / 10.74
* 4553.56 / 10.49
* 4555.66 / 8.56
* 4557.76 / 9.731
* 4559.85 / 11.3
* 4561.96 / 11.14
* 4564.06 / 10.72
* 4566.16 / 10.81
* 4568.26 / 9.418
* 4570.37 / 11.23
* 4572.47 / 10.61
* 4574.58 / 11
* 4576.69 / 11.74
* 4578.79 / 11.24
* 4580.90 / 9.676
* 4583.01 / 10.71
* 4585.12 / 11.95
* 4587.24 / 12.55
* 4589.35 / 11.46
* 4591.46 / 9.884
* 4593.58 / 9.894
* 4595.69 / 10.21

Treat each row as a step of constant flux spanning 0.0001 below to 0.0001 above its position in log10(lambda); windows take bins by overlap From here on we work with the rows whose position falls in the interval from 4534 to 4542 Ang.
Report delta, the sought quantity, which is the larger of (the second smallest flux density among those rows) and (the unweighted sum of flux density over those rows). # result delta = 43.2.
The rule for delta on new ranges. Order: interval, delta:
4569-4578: 44.6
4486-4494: 43.3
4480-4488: 47.6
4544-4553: 42.9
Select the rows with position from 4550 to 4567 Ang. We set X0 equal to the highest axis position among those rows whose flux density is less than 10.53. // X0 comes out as 4557.76 Ang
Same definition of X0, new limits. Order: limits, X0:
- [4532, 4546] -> 4543.09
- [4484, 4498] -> 4493.15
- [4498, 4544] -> 4543.09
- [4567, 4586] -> 4580.90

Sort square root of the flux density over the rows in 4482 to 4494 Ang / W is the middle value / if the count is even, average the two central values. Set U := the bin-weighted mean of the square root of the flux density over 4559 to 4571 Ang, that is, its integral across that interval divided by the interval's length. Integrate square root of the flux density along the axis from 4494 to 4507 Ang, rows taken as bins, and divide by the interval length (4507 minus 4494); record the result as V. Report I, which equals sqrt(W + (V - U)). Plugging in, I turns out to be 1.846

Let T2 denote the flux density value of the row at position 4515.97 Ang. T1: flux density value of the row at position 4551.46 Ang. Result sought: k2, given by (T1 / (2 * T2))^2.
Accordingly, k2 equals 0.24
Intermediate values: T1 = 10.74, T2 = 10.89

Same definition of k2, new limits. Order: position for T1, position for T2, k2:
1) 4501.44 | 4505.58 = 0.22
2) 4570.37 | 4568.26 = 0.36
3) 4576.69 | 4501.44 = 0.33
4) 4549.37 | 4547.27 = 0.22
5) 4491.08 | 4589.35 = 0.19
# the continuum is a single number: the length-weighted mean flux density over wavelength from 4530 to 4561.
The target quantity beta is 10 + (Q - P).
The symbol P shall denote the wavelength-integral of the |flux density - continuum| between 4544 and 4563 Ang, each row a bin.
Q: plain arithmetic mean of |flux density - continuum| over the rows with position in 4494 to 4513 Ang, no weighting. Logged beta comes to 0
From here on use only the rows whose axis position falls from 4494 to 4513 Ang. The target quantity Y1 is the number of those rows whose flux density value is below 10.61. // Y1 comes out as 3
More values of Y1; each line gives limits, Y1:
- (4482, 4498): 2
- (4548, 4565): 4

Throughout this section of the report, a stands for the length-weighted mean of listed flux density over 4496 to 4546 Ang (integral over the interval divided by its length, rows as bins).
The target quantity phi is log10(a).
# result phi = 1.02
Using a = 10.5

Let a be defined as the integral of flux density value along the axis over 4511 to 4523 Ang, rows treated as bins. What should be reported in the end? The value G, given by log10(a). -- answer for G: 2.11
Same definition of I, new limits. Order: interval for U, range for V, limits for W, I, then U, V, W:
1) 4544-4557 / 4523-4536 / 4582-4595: 1.805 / 3.21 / 3.14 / 3.33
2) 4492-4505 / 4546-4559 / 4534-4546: 1.788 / 3.24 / 3.19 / 3.25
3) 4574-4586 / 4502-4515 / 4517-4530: 1.781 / 3.32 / 3.33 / 3.17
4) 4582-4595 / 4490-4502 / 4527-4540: 1.769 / 3.32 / 3.23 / 3.23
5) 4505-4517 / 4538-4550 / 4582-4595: 1.810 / 3.34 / 3.29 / 3.33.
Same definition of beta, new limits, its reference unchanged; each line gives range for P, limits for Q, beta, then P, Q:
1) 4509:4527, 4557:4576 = -4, 14.8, 0.58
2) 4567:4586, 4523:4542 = -4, 14.4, 0.68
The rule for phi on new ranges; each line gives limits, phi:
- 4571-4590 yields 1.05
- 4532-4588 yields 1.03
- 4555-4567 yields 1.02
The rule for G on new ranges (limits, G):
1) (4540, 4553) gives 2.14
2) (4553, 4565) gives 2.09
